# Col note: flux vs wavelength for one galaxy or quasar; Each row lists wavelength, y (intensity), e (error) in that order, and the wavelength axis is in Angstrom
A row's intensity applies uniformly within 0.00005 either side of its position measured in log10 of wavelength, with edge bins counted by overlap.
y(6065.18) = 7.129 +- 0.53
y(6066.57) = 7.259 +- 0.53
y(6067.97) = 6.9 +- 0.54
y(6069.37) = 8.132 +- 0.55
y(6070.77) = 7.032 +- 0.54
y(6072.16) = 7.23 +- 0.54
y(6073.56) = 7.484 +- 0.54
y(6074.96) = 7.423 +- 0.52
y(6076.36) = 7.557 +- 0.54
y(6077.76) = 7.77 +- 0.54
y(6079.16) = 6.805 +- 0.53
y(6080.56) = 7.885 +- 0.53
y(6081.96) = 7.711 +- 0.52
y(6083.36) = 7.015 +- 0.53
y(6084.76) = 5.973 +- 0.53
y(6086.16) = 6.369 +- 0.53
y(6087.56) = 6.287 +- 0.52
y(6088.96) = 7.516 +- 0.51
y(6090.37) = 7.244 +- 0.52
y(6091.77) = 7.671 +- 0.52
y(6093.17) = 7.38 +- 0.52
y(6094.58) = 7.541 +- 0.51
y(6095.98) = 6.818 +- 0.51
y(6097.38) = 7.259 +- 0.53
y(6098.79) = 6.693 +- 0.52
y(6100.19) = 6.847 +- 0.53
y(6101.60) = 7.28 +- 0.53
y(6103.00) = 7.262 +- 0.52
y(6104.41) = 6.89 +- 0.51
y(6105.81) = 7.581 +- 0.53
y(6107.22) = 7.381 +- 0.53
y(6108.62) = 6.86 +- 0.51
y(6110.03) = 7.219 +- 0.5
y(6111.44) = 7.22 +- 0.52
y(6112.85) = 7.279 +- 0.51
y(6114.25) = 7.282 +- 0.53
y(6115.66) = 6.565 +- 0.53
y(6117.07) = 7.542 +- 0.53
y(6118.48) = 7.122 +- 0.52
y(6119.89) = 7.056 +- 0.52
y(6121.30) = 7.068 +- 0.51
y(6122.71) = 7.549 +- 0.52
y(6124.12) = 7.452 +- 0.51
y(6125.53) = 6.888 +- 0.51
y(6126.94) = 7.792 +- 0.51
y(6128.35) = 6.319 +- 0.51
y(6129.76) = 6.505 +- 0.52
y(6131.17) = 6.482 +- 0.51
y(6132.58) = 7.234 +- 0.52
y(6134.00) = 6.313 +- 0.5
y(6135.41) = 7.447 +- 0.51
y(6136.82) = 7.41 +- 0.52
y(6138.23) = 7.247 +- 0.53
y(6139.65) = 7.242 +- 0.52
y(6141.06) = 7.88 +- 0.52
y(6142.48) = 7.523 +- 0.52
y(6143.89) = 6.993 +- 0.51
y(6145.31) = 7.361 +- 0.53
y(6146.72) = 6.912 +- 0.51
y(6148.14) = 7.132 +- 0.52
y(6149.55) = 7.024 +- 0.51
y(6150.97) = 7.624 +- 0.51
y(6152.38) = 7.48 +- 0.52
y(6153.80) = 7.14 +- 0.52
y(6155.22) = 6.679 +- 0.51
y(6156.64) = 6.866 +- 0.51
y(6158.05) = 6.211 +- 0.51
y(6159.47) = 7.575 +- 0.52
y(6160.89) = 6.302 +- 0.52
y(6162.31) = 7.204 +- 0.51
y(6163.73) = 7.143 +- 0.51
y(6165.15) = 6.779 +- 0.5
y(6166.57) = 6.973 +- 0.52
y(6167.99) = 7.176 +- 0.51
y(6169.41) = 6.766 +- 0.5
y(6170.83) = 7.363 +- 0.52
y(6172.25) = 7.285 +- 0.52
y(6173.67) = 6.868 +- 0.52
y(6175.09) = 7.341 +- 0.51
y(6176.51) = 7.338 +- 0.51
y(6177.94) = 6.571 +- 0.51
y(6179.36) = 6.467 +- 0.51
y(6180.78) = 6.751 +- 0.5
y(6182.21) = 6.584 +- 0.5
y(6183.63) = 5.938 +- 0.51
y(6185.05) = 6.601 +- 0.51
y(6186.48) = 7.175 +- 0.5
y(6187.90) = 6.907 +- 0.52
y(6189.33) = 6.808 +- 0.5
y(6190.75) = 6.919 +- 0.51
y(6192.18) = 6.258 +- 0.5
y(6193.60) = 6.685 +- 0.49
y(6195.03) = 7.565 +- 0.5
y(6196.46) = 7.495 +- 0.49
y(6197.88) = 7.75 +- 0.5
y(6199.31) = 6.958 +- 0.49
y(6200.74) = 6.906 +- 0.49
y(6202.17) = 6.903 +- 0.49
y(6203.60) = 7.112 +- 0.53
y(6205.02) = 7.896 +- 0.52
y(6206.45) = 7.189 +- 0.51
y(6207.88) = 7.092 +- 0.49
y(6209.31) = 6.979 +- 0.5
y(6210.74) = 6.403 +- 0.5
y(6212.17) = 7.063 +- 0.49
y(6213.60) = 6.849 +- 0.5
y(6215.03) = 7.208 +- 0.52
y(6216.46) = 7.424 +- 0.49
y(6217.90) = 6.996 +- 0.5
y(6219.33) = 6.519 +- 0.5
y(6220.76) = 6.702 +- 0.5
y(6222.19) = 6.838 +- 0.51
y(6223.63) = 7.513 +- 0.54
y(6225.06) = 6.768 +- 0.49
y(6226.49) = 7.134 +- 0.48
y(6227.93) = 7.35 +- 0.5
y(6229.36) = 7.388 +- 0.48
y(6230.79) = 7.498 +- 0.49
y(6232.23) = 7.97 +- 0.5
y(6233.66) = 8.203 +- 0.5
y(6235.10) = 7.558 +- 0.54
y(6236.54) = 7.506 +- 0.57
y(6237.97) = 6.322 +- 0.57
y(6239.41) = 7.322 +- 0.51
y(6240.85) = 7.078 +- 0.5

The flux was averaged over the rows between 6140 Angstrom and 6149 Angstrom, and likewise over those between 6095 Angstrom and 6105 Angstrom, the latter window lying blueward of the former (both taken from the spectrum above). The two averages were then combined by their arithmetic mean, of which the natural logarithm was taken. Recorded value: 1.97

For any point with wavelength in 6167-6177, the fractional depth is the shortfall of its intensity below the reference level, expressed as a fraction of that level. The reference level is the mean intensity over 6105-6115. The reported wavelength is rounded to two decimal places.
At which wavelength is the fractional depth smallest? 6170.83 Angstrom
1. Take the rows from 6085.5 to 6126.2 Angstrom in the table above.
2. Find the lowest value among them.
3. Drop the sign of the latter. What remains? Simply 6.29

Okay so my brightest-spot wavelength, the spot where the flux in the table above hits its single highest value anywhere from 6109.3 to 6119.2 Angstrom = 6117.07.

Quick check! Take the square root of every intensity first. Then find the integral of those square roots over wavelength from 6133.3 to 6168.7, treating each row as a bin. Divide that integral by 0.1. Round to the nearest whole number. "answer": 943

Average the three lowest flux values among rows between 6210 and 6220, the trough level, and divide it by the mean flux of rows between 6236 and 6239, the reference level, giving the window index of 0.95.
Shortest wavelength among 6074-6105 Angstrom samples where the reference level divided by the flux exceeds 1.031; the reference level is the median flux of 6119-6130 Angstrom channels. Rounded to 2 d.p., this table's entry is 6079.16 Angstrom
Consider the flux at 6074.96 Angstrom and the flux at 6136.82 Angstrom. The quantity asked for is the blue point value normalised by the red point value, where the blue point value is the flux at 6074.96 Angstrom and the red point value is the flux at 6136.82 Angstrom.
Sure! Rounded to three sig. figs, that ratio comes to 1.00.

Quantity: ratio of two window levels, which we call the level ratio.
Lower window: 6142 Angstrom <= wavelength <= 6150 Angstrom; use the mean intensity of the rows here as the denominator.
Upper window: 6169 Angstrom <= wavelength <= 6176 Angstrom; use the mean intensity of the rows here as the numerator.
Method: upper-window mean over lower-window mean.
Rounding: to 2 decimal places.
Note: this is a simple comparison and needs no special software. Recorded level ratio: 1.00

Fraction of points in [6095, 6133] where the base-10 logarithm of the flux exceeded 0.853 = 0.52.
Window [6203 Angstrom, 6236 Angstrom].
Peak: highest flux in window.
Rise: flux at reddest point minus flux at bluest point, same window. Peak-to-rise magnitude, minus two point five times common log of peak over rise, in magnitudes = -3.16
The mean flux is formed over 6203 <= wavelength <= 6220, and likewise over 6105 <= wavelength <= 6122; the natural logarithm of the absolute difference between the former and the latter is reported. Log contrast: -2.1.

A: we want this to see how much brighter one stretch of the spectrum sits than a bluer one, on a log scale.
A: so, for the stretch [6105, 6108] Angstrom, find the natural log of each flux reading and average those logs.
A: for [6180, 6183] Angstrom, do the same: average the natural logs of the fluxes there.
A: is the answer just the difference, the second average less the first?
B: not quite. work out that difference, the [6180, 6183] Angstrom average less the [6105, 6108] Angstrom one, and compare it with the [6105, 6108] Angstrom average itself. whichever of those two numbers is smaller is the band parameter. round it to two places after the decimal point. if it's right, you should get -0.12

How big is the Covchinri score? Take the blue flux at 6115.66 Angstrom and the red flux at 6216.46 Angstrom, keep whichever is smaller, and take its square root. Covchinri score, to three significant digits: 2.56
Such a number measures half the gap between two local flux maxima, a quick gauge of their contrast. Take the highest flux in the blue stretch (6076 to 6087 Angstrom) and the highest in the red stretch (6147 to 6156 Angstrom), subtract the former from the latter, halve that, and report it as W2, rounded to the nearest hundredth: -0.13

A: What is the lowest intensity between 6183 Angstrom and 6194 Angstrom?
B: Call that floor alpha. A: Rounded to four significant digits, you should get 5.938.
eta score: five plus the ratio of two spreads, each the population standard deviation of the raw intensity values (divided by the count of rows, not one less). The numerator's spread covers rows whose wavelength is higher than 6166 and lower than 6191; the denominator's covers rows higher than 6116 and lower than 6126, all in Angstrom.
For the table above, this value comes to 6.46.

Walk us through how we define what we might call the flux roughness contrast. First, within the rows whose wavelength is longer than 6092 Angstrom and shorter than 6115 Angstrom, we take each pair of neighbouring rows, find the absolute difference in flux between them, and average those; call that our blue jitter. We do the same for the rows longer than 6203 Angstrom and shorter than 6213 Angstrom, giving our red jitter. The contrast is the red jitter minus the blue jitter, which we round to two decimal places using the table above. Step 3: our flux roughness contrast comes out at 0.18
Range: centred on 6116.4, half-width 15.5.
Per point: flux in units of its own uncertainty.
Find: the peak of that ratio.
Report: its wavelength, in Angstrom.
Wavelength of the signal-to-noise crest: 6126.94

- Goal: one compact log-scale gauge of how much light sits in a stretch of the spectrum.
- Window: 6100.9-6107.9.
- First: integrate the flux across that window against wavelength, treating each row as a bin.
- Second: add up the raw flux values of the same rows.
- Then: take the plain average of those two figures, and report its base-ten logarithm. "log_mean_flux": 1.64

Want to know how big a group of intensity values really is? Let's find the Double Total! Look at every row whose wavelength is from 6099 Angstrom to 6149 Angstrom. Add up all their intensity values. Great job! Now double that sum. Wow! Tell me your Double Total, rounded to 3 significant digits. 500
